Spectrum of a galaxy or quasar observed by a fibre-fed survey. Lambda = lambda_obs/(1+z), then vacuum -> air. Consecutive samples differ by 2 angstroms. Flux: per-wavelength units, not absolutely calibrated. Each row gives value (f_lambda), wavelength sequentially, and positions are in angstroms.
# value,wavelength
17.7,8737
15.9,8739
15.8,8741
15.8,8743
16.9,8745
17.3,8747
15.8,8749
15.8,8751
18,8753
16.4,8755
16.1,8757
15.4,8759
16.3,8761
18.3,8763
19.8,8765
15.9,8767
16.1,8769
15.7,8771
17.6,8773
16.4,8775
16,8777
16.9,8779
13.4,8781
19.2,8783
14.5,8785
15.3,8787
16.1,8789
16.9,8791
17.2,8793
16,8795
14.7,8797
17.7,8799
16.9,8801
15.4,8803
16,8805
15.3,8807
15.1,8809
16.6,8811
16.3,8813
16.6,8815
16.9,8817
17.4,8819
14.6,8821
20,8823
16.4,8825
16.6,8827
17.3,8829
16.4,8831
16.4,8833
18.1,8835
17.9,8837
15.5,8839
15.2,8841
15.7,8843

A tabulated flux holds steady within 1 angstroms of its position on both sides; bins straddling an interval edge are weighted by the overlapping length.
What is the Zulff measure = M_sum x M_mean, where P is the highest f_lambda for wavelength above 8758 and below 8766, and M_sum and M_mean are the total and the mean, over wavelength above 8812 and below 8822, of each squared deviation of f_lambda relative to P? 812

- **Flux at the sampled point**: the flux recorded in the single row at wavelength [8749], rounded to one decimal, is 15.8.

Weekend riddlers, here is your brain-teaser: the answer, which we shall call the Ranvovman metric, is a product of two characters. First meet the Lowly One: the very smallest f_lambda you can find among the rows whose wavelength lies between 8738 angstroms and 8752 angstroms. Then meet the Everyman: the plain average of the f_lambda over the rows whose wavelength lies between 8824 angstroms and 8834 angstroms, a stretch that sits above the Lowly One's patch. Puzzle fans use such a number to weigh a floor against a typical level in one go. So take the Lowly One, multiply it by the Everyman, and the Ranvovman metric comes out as 263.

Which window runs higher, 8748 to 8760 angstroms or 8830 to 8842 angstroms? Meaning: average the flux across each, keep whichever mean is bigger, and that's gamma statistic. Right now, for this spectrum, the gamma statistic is 16.6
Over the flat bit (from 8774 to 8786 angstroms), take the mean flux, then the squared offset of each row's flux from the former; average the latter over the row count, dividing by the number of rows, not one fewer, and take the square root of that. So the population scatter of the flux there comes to 1.8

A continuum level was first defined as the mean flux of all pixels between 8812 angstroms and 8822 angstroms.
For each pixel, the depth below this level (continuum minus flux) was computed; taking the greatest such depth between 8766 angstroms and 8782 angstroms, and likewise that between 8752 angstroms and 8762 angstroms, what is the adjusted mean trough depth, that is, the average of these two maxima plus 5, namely 7.0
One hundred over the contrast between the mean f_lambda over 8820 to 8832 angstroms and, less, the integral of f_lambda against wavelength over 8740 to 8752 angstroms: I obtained -0.562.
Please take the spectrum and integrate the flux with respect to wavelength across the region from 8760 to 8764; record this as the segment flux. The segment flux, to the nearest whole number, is 69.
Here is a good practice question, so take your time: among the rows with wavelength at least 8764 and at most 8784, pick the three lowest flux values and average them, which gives 15.0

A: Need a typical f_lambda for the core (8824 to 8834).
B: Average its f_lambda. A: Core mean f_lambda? 16.6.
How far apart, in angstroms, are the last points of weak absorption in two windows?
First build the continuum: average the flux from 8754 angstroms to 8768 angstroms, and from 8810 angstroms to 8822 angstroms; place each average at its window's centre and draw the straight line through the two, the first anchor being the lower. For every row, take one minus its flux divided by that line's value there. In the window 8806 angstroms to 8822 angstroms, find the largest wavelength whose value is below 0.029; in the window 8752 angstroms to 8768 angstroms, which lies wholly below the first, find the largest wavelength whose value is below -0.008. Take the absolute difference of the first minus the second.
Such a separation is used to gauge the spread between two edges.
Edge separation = 54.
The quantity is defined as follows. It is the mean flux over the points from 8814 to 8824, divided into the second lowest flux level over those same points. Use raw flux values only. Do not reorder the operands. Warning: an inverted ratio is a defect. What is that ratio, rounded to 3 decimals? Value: 0.971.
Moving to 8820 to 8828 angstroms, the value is 0.970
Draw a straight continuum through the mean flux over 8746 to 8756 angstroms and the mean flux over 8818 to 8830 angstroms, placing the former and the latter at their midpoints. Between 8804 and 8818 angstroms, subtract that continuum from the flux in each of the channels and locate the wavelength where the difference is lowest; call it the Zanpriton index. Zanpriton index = 8809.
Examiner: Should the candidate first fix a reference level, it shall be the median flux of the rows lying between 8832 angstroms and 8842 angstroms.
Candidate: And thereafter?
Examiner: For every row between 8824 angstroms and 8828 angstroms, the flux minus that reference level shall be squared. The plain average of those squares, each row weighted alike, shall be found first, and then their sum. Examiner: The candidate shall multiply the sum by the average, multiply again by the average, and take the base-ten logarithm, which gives -4.8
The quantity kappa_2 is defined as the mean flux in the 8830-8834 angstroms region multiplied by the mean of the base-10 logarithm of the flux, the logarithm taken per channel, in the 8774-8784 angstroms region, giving 19.9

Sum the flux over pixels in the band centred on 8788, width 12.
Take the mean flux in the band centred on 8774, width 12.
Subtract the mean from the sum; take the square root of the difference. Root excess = 9.10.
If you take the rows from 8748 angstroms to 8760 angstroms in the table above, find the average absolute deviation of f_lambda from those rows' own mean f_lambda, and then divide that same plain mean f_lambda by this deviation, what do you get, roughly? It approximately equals 26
